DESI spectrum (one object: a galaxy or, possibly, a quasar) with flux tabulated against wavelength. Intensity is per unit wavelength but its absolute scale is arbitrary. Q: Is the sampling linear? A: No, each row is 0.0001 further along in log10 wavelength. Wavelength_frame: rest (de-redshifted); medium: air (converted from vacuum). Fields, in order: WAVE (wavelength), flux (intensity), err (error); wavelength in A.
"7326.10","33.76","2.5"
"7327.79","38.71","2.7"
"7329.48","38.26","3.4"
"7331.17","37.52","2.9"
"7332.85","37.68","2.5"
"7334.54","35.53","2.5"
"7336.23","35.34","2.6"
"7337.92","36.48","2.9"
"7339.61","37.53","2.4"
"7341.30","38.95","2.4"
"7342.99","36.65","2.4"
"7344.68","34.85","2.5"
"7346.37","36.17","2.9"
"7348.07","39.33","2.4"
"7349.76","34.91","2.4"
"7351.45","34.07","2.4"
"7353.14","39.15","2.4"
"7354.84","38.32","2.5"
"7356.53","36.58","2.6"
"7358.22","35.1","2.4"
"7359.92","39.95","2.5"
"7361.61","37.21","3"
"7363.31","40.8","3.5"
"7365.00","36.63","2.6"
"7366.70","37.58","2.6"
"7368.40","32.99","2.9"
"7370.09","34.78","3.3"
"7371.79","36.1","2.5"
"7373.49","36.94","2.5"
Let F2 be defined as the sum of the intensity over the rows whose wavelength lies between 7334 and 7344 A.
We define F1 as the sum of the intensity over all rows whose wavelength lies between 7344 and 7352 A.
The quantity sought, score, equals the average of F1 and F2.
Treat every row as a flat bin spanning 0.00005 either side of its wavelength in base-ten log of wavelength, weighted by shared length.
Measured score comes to 200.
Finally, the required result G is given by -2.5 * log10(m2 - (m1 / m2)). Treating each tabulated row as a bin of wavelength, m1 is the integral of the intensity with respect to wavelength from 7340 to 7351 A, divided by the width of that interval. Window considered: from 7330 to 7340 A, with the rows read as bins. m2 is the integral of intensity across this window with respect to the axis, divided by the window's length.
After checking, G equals -3.88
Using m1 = 36.7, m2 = 36.7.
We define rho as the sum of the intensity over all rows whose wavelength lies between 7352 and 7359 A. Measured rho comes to 149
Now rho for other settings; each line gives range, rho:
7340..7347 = 147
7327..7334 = 152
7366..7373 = 141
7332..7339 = 145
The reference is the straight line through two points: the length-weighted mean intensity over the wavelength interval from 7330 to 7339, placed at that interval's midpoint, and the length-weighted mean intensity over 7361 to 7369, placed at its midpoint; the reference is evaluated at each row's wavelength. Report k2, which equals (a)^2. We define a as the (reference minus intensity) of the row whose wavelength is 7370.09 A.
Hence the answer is 5.9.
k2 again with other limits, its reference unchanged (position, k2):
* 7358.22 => 3.7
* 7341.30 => 4.9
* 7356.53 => 0.2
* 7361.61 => 0.0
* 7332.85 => 1.2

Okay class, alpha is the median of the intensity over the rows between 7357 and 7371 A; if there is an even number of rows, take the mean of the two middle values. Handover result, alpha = 36.9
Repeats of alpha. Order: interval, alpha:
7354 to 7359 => 36.6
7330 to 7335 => 37.5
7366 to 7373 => 35.4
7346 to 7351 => 36.2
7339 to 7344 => 37.5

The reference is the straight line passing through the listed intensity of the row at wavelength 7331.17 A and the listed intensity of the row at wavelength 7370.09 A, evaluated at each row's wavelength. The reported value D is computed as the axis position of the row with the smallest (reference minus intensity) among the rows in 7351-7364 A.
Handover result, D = 7363.31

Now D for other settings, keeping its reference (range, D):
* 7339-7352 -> 7348.07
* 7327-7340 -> 7327.79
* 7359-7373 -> 7363.31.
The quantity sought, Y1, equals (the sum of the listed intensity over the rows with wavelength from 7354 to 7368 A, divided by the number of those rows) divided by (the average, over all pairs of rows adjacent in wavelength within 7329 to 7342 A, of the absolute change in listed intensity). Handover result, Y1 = 39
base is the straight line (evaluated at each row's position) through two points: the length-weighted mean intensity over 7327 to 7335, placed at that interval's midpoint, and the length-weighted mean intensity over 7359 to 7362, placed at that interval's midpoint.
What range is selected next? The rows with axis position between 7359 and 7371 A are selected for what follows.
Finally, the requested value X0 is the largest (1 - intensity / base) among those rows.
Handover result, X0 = 0.15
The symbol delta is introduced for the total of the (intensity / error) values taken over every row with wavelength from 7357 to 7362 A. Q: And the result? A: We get 43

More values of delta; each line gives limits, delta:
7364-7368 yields 29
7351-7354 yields 31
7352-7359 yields 60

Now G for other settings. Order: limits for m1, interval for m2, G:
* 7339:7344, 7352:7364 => -3.92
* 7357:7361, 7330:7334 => -3.91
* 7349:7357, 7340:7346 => -3.89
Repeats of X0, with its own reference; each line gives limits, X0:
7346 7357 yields 0.11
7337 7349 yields 0.09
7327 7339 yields 0.07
